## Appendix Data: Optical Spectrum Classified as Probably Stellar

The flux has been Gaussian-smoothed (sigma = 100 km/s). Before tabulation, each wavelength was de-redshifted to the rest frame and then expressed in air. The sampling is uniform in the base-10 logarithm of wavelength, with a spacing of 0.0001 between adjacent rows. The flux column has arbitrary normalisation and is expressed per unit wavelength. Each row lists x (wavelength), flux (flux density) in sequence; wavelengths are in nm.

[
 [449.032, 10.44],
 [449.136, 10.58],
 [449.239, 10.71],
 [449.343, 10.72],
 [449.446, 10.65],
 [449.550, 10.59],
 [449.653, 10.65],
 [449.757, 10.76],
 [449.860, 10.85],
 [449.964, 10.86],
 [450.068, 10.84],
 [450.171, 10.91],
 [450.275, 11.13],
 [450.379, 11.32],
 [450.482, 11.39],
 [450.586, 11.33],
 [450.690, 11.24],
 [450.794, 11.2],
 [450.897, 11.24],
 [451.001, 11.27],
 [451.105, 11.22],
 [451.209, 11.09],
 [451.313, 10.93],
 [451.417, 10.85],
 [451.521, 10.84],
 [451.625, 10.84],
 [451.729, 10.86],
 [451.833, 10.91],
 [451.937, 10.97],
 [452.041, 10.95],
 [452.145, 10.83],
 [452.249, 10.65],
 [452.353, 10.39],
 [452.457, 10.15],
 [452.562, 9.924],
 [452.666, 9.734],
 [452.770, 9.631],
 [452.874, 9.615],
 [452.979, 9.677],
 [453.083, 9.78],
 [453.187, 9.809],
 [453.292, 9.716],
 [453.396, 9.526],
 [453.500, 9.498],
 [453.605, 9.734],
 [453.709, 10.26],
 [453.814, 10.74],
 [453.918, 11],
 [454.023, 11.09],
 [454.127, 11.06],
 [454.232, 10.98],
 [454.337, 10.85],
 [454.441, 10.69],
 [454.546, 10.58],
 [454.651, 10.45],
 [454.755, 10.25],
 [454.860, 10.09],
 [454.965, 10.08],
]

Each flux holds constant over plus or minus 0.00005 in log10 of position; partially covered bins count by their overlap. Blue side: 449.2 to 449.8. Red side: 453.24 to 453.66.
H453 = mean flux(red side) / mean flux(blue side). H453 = 0.90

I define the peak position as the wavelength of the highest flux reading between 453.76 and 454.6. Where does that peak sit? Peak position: 454.023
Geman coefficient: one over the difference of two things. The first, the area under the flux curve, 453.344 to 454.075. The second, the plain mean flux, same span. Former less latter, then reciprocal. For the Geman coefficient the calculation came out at -0.36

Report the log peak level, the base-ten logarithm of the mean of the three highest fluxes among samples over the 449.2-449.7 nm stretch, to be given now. 1.03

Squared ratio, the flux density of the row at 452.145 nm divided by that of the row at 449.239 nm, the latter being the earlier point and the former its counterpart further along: 1.02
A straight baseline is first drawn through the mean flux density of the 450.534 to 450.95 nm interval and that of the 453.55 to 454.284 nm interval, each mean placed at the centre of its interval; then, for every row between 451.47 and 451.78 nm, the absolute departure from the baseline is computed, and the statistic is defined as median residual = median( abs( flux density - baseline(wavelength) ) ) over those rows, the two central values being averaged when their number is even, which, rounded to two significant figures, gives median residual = 0.26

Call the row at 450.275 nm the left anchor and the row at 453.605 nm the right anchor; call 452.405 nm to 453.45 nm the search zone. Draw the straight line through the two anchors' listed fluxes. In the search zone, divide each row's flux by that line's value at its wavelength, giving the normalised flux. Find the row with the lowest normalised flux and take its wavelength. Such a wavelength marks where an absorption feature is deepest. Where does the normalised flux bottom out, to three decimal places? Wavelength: 452.770 nm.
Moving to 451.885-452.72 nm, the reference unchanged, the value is 452.666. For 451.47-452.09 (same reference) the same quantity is 451.521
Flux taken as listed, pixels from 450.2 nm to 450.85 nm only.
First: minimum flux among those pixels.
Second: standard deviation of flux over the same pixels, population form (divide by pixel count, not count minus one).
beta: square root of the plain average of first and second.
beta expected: 2.37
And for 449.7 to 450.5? 2.34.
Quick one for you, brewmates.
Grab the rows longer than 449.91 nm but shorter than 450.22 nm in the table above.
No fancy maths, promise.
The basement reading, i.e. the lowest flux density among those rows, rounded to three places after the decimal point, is 10.840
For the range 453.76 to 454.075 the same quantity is 10.740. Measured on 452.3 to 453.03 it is 9.615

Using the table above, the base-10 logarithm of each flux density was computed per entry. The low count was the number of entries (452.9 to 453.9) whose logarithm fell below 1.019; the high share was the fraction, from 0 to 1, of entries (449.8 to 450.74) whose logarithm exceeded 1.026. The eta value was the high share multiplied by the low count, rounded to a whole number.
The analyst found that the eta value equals 8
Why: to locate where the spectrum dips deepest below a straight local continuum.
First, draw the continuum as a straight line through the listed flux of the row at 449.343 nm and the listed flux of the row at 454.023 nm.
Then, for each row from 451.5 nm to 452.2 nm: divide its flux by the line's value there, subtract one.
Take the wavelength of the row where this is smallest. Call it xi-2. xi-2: 452.145 nm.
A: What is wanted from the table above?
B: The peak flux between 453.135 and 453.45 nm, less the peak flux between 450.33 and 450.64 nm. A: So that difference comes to -1.6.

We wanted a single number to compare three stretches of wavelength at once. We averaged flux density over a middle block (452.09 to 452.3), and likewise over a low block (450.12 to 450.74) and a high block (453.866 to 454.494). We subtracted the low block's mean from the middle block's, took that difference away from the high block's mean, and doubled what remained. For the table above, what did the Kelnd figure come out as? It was 22.8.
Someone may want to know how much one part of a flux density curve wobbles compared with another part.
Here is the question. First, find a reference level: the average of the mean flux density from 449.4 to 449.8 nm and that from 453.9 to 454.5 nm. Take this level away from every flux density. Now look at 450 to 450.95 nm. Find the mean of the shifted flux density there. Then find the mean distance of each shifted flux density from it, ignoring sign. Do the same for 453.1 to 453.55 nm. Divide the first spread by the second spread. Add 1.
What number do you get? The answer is 2.2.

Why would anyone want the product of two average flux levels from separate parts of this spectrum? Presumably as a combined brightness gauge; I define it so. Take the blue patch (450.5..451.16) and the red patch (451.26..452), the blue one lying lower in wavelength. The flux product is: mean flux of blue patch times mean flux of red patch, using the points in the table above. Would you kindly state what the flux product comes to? 122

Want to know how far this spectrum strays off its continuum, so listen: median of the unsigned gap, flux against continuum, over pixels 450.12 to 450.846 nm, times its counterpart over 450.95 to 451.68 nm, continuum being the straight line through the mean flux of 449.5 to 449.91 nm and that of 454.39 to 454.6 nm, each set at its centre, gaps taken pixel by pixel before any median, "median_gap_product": 0.13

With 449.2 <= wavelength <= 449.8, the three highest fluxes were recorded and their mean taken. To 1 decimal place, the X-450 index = 10.7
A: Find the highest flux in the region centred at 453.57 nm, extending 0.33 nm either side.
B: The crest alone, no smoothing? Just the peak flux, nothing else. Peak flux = 10.74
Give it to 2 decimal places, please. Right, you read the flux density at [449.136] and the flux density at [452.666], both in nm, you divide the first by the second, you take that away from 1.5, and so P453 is 0.41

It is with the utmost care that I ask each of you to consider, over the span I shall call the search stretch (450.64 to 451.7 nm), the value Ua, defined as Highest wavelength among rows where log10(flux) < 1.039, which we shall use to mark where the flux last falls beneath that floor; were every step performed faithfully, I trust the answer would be 451.625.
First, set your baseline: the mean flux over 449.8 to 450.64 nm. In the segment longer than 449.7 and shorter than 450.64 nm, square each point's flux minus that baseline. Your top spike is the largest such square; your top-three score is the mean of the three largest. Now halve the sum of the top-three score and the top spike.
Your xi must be 0.1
